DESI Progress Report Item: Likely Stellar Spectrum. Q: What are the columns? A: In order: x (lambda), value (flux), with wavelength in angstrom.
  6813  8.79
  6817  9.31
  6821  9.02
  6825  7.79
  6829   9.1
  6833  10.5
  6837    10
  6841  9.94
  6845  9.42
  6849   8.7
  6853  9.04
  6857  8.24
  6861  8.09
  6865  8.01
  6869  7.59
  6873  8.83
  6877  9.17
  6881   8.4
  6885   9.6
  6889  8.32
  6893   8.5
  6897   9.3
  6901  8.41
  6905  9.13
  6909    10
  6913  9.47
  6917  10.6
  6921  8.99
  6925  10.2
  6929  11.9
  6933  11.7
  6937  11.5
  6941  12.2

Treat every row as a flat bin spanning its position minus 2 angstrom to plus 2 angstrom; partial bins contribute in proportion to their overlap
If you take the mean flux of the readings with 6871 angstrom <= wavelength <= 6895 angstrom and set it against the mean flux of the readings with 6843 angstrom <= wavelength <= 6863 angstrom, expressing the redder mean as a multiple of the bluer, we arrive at 1.01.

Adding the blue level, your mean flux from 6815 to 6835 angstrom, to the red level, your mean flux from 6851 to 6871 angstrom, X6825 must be 17.3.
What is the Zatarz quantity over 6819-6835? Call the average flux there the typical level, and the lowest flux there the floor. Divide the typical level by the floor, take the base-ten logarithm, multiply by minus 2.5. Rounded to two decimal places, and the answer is -0.17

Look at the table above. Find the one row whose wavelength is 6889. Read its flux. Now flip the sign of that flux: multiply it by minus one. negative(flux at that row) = -8.3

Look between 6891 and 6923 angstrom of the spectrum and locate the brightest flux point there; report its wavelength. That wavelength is 6917 angstrom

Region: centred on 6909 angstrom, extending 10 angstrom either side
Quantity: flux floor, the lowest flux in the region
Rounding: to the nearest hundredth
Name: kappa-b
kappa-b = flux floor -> 8.41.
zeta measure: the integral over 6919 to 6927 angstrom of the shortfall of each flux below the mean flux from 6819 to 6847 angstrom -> -2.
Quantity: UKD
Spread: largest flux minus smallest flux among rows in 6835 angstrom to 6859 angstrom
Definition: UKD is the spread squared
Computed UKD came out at 3.1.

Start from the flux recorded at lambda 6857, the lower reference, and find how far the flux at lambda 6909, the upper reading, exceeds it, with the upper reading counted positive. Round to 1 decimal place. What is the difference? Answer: 1.8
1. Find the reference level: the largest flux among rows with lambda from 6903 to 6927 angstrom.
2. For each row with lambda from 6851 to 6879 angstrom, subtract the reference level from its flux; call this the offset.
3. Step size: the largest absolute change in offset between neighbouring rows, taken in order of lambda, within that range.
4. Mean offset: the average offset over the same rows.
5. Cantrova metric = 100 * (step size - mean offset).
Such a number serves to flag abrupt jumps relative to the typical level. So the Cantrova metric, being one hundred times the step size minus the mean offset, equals 342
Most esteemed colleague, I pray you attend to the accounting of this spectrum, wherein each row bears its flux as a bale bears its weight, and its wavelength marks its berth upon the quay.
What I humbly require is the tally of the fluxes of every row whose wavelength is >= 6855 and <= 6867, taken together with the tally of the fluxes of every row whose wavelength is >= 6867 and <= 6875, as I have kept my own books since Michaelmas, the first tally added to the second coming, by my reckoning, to 41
